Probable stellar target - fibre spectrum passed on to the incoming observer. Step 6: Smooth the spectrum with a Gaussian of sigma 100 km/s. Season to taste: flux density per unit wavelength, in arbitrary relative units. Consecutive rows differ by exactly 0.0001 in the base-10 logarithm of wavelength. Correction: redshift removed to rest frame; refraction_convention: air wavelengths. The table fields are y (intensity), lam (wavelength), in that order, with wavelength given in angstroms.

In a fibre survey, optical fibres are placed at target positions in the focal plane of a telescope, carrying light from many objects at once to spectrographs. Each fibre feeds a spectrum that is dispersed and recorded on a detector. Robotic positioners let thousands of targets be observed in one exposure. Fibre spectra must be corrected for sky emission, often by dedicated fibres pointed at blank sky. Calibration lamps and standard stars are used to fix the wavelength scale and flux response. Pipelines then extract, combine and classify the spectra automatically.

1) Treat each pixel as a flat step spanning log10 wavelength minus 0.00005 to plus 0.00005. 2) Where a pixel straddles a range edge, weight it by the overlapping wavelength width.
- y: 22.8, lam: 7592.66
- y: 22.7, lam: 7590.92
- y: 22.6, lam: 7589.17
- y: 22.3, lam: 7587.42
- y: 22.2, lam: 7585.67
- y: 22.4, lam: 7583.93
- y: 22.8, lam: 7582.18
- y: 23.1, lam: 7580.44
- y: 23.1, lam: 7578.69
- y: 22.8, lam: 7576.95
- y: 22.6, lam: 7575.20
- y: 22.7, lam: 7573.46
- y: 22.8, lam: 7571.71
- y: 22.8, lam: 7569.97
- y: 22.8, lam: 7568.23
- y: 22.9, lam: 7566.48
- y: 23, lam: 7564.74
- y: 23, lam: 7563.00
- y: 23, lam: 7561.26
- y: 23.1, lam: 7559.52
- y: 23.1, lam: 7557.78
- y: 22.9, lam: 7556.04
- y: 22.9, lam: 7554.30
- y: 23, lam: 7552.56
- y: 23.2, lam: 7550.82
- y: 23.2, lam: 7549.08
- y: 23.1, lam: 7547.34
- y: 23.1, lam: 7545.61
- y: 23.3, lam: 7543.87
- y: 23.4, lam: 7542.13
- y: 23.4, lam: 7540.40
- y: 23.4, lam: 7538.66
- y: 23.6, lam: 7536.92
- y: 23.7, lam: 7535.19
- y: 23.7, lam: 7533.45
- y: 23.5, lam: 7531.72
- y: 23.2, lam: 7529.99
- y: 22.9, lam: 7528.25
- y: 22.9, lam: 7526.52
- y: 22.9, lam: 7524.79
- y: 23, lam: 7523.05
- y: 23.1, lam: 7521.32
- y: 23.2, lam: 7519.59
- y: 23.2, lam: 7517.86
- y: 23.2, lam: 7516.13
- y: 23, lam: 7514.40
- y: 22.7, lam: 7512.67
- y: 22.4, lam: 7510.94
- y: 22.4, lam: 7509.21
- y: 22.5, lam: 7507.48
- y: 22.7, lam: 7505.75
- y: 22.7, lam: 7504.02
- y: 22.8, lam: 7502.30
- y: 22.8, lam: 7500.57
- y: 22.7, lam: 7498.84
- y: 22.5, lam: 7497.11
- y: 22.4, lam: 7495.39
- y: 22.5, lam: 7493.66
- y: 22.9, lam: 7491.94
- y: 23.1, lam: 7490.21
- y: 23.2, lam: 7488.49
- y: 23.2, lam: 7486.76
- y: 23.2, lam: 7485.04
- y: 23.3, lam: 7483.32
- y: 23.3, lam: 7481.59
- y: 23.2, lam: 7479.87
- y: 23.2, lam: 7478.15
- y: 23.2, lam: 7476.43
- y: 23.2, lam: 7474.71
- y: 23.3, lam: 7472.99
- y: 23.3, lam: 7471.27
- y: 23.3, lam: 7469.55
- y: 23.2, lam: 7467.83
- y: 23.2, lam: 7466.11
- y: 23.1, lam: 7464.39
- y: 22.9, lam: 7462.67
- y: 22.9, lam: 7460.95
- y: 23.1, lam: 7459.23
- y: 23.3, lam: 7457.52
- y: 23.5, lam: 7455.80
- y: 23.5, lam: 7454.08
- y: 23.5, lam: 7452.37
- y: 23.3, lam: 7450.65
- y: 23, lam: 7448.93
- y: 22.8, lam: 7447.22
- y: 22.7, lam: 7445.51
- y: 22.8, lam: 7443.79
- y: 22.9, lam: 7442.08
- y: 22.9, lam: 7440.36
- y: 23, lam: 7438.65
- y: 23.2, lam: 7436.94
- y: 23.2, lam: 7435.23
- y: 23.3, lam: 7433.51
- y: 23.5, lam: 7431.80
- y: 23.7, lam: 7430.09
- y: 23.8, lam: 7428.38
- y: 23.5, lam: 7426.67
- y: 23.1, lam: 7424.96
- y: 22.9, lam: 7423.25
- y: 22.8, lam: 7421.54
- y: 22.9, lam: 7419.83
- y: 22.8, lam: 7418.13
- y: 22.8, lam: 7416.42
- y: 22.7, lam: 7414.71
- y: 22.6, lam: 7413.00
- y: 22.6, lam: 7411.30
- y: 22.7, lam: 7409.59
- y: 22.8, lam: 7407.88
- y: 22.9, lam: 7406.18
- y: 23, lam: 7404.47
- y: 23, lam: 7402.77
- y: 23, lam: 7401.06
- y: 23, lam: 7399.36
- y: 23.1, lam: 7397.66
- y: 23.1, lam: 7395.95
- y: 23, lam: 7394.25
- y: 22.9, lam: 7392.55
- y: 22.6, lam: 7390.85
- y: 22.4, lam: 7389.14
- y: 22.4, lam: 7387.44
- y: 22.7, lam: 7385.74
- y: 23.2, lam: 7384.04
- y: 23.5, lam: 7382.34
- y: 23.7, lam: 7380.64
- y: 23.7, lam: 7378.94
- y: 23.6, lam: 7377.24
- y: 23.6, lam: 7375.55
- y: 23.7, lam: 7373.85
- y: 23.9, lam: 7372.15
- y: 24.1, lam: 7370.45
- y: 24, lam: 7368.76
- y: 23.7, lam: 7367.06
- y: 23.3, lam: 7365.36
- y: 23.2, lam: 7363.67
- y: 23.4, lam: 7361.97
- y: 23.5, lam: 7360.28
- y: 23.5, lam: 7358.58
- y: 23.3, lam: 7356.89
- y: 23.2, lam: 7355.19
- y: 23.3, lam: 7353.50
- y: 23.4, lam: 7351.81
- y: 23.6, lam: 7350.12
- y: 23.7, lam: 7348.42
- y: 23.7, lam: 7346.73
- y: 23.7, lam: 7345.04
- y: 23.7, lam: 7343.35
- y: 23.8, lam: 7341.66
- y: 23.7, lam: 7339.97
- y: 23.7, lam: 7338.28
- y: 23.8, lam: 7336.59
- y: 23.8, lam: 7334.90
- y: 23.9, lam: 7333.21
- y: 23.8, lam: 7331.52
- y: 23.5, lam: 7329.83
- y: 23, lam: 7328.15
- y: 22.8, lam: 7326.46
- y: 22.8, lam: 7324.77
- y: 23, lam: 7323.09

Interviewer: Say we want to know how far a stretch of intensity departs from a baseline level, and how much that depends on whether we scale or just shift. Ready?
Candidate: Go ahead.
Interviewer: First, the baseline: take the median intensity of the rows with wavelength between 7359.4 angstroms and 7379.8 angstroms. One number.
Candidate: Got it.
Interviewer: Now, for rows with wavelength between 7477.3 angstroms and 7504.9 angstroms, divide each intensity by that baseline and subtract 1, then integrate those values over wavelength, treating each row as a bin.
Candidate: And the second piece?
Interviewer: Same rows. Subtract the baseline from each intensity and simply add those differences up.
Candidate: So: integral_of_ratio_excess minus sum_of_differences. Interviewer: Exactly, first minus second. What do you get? 10.6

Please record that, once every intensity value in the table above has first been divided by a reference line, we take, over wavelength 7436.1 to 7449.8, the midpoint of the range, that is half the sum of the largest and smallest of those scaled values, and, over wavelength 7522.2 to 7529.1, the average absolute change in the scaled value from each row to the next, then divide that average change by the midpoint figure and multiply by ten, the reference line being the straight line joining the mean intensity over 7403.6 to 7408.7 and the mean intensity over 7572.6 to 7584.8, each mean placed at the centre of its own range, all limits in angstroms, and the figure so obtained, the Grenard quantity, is 0.015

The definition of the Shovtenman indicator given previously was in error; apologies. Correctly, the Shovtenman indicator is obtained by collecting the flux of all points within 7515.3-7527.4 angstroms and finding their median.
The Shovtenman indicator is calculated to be 23.1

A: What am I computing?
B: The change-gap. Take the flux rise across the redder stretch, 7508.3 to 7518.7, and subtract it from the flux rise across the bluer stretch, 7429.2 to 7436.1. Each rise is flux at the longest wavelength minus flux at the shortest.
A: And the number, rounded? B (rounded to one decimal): -1.3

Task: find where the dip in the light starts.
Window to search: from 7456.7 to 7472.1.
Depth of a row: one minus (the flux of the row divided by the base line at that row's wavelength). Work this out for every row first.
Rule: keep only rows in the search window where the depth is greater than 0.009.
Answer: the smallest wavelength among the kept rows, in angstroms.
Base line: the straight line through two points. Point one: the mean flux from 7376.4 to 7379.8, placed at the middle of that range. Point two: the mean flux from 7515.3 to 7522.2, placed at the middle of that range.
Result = 7459.23 angstroms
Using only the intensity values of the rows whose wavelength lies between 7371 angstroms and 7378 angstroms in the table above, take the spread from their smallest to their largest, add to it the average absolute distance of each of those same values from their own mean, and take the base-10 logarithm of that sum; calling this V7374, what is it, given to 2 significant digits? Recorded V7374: -0.40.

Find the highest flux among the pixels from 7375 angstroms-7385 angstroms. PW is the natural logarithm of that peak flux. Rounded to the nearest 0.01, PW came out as 3.17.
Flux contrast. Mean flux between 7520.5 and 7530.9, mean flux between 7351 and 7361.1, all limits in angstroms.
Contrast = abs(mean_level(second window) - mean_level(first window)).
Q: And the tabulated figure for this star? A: 0.4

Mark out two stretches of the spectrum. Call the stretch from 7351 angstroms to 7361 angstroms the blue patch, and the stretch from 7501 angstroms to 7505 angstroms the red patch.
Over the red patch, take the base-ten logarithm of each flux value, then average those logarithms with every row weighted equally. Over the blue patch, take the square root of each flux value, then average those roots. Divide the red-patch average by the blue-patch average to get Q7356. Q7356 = 0.281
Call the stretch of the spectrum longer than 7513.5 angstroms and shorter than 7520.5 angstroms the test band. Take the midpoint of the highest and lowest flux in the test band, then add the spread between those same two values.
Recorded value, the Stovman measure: 23.3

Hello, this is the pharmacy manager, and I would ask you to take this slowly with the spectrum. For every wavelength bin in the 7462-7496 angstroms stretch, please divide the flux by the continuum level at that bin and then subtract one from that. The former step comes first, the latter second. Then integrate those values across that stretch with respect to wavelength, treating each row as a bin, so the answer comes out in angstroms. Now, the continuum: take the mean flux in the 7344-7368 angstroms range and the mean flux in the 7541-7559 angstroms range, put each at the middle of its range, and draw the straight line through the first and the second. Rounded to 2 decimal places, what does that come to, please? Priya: -0.20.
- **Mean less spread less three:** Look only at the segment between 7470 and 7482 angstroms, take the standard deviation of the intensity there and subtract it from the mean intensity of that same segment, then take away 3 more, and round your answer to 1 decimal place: 20.2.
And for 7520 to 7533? 19.9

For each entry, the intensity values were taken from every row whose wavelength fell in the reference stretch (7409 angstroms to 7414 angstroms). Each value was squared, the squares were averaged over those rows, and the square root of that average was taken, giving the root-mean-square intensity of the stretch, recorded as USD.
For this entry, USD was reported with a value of 22.6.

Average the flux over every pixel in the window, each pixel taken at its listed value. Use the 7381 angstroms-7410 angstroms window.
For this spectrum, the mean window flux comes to 22.9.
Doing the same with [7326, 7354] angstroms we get 23.6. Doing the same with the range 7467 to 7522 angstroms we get 23.0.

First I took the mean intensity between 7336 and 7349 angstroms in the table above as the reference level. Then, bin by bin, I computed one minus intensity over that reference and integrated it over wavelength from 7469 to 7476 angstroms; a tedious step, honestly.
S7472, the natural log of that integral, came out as -2.0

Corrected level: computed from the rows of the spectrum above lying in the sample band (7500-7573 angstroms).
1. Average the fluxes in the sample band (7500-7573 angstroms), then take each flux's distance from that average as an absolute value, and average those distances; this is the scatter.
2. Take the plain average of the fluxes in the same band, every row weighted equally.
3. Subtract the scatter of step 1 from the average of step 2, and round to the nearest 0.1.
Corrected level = 22.8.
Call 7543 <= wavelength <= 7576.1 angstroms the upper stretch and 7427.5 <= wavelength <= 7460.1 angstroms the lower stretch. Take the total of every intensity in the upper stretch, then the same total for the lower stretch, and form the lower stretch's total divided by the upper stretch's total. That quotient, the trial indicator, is 1.01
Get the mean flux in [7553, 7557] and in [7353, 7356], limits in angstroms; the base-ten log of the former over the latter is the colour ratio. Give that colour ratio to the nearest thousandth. -0.007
